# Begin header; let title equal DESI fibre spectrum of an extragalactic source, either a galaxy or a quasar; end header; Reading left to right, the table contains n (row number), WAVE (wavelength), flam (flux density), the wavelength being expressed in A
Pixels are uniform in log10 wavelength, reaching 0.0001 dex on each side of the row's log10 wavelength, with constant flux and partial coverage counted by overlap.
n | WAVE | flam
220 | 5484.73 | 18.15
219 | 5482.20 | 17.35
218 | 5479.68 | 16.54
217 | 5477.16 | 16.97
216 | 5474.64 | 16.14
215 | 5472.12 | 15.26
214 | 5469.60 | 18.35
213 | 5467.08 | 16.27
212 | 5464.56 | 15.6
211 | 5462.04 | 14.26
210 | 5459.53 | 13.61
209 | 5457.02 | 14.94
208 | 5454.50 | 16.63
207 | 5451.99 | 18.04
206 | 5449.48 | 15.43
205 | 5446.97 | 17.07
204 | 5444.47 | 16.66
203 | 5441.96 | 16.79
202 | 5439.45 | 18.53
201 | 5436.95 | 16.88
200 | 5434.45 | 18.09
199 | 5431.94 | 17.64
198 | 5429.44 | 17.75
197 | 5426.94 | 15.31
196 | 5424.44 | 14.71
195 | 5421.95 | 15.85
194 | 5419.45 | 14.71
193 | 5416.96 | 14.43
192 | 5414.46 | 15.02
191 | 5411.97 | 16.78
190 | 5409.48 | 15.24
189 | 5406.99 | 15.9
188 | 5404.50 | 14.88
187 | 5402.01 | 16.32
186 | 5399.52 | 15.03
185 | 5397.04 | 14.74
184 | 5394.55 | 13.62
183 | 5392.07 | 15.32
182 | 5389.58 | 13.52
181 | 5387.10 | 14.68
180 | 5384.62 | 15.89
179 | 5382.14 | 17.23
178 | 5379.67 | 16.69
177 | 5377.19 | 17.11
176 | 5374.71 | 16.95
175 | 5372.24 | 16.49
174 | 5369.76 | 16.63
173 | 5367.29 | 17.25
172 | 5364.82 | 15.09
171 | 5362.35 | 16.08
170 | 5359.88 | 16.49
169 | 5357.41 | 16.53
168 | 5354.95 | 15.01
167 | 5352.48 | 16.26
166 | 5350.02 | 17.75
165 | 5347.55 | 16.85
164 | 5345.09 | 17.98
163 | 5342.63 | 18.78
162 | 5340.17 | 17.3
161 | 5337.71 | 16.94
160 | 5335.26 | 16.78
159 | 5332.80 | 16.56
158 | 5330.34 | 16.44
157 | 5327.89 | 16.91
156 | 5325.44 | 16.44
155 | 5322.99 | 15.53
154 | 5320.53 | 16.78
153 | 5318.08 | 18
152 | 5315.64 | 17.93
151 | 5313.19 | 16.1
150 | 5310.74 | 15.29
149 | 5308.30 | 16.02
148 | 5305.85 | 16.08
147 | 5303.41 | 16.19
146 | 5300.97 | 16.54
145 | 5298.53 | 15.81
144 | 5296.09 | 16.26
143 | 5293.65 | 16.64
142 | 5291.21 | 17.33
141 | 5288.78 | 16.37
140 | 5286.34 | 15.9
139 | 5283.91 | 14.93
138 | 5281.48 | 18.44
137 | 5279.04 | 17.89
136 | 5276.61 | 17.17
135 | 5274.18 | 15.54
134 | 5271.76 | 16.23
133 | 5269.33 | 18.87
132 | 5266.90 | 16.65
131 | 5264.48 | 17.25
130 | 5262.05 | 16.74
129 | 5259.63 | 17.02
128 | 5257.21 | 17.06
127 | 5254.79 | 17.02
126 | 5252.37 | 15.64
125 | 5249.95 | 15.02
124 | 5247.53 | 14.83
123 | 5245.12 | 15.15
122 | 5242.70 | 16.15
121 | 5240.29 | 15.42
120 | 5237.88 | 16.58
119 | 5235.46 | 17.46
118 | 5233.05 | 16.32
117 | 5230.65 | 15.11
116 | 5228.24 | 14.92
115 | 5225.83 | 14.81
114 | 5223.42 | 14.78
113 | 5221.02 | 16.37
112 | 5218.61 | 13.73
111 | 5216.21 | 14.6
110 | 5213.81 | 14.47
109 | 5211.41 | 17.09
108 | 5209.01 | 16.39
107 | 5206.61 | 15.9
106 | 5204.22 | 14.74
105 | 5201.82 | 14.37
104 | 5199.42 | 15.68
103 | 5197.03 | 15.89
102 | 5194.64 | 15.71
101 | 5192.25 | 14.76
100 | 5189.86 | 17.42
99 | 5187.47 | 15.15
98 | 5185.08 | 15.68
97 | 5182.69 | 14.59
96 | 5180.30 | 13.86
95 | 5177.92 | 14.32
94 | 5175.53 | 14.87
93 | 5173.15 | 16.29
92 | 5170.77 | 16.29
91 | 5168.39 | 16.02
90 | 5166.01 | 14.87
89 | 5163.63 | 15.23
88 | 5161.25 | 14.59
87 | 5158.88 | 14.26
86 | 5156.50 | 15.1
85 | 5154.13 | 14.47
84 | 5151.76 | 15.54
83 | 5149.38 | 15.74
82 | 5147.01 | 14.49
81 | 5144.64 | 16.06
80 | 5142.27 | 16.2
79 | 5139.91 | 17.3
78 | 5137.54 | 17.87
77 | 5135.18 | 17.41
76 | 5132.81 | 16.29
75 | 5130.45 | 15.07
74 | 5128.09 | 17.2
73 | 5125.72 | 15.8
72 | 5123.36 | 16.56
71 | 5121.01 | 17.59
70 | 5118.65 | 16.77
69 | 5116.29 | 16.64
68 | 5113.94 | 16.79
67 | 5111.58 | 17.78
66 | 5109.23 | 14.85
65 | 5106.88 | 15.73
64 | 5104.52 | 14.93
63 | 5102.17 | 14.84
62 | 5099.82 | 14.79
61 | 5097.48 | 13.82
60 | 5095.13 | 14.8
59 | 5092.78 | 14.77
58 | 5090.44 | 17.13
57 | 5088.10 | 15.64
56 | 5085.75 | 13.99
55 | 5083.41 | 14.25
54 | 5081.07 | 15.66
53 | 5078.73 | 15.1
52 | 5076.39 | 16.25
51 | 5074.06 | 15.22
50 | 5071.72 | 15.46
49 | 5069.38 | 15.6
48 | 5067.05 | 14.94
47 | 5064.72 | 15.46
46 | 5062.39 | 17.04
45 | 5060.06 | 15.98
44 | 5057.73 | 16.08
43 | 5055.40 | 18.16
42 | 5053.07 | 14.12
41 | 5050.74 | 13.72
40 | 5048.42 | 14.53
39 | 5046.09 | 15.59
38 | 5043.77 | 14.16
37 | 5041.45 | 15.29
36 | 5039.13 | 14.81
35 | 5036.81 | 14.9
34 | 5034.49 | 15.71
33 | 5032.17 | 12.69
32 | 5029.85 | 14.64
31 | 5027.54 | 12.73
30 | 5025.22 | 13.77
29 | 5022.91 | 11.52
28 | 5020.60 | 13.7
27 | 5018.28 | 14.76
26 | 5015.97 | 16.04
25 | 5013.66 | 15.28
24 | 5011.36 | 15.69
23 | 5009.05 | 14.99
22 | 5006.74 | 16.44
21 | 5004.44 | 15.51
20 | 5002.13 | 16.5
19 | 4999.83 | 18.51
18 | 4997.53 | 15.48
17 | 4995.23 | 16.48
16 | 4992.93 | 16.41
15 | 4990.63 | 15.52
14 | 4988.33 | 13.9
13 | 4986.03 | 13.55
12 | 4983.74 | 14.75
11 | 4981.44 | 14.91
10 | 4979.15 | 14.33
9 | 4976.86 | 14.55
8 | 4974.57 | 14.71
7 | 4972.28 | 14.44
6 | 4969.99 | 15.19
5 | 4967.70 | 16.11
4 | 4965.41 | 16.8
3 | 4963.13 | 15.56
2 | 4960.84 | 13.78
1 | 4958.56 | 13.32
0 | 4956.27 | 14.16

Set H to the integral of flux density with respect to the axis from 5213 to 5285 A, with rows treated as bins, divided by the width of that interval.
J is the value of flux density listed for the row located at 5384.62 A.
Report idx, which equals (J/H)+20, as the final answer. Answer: 21.0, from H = 16.1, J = 15.89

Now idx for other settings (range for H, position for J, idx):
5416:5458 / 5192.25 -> 20.9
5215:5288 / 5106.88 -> 21.0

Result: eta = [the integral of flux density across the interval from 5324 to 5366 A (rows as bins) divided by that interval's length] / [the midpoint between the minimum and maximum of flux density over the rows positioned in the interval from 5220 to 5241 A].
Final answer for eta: 1.04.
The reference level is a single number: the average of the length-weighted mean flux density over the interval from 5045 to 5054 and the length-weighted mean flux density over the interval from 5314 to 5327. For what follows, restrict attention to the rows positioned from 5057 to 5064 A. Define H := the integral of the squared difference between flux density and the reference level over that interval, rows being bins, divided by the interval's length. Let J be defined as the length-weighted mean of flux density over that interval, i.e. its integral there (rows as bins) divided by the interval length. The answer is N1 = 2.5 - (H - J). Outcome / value 18.2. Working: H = 0.7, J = 16.3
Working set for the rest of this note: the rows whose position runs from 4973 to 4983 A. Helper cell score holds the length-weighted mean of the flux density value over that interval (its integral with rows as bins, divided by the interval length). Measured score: 14.6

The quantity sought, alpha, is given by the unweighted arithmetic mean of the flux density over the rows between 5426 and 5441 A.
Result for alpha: 17.4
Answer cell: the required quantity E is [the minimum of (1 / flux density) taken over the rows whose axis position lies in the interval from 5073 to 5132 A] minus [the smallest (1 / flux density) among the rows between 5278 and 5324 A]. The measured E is 0.002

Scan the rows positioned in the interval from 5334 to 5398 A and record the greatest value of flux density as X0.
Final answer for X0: 18.78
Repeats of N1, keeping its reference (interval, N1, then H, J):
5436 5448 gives 17.0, 2.7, 17.2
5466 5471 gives 16.1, 3.7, 17.3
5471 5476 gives 18.0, 0.2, 15.7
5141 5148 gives 17.5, 0.6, 15.6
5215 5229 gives 16.0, 1.3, 14.9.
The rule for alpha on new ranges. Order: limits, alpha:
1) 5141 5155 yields 15.4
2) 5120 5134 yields 16.4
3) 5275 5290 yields 16.8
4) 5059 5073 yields 15.7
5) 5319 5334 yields 16.4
